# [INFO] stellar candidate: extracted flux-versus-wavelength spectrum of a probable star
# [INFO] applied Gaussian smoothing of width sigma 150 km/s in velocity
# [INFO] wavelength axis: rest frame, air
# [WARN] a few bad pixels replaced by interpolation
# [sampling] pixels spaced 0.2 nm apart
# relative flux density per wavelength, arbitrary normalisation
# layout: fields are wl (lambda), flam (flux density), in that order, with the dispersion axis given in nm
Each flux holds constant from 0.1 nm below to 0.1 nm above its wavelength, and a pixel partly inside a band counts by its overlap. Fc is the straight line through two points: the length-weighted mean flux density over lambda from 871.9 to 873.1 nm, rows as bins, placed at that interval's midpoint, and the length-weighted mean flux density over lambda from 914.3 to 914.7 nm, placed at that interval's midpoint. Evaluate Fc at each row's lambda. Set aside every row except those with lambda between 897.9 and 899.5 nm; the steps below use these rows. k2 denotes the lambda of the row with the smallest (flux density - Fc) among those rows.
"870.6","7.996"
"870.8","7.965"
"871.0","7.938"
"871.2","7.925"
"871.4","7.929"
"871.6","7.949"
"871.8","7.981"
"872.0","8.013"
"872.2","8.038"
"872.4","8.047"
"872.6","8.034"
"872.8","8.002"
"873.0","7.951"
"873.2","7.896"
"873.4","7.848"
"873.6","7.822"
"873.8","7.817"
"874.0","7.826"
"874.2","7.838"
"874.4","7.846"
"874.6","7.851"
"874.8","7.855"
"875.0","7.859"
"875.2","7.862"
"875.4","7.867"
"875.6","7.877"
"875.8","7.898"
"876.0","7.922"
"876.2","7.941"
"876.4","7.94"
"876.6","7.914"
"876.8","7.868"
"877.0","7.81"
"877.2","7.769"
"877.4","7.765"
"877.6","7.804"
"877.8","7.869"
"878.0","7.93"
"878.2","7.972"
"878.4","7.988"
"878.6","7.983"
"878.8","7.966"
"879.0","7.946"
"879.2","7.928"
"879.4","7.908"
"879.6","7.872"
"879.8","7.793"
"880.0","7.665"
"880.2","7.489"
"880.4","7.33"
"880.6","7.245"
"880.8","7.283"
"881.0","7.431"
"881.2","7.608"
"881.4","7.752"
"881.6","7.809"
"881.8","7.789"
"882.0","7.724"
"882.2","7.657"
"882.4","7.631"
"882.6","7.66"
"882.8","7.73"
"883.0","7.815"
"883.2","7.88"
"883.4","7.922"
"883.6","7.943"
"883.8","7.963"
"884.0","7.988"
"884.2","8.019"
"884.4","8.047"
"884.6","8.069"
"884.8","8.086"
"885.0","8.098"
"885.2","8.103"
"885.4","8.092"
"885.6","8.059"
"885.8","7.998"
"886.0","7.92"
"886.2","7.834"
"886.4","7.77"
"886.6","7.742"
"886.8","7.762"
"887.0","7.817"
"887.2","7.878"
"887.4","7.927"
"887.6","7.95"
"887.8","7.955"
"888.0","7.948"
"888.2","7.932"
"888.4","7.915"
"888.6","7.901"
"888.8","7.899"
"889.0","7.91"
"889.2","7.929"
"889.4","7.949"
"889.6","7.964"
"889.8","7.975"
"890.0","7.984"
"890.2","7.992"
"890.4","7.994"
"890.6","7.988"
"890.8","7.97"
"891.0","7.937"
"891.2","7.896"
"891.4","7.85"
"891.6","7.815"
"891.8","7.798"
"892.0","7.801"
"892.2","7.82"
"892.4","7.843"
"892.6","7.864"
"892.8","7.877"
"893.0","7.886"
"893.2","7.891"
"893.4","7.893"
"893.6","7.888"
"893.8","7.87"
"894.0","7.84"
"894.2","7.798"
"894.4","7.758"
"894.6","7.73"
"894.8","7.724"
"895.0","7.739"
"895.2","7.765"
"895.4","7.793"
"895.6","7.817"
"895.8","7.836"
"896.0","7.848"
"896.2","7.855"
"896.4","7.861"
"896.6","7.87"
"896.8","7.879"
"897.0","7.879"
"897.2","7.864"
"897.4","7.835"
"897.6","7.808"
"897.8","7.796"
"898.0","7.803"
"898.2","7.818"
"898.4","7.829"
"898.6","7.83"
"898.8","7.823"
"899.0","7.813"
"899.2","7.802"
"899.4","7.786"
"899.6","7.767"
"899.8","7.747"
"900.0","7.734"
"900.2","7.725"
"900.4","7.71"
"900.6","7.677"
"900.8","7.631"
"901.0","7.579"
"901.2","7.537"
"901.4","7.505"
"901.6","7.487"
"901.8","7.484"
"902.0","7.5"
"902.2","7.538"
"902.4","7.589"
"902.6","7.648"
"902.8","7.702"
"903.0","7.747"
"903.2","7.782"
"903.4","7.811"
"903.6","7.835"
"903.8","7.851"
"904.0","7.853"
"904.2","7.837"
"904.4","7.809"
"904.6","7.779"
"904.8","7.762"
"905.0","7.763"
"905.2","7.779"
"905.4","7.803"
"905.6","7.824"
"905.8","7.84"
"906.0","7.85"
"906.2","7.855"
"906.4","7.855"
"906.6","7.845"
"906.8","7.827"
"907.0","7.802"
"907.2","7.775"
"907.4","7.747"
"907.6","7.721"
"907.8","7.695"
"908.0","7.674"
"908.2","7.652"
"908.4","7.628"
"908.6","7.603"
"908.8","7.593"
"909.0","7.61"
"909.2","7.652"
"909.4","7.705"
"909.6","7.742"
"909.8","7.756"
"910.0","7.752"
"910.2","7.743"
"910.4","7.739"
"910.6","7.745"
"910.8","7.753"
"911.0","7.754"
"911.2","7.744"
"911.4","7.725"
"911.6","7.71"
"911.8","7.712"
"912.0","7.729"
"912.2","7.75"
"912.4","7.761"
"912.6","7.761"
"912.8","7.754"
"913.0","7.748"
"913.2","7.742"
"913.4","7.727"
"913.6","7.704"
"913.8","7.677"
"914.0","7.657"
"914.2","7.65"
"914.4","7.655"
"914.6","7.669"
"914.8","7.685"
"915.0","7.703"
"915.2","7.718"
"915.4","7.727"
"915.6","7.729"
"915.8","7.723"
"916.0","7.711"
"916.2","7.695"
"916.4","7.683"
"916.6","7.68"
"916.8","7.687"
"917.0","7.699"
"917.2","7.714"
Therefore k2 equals 899.4 nm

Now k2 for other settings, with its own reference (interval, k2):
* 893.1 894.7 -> 894.6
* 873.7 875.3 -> 873.8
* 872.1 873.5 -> 873.4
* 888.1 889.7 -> 888.8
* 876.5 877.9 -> 877.4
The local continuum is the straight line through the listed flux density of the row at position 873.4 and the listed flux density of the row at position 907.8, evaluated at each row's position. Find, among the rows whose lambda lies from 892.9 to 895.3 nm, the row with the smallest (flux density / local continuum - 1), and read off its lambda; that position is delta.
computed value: 894.8 nm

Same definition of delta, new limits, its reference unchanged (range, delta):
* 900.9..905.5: 901.8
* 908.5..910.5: 908.8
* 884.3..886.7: 886.6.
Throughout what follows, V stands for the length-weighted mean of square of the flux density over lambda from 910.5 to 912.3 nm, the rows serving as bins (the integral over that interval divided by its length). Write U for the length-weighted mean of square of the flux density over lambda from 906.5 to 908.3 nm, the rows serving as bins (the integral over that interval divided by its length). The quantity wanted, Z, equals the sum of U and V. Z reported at 120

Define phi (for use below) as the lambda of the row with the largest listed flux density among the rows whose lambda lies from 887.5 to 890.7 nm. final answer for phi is 890.4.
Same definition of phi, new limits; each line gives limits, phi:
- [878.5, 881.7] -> 878.6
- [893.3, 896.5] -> 893.4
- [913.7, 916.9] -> 915.6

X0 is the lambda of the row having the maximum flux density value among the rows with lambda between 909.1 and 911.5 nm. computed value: 909.8 nm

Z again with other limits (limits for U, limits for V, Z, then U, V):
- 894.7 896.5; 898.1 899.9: 122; 61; 60.9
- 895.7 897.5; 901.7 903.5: 120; 62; 58.5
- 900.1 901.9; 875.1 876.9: 120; 58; 62.4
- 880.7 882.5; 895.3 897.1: 120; 58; 61.6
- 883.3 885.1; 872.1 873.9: 127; 64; 63.0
